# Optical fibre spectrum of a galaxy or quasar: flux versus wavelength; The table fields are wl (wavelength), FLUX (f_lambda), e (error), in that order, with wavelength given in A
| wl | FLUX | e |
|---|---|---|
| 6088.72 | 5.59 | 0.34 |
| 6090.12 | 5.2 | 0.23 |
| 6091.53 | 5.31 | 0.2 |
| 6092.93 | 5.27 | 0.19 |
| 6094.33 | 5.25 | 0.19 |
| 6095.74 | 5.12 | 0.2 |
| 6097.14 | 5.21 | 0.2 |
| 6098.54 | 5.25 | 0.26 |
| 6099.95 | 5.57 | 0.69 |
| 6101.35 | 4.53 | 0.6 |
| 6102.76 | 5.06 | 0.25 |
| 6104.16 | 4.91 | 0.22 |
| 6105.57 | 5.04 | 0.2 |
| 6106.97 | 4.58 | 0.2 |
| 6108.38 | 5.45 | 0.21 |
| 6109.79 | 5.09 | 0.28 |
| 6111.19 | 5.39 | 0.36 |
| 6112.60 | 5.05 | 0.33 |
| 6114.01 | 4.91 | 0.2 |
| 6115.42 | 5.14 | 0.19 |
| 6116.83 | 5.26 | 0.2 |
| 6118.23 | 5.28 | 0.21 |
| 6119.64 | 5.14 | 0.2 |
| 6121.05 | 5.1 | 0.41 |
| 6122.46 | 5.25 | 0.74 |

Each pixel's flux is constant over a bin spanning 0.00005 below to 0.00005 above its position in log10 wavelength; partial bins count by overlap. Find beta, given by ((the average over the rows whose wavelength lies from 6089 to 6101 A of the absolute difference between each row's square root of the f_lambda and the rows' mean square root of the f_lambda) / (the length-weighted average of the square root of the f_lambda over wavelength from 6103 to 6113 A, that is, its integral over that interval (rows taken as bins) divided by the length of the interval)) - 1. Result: -0.992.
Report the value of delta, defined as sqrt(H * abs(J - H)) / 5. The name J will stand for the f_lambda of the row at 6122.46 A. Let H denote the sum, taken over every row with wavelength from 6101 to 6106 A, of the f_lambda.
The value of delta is 3.34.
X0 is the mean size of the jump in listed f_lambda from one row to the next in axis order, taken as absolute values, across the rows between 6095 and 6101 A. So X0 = 0.15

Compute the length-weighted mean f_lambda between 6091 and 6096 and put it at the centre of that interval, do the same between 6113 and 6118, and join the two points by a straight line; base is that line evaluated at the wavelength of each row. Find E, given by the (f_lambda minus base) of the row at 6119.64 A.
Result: 0.044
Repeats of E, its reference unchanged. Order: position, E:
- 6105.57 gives -0.136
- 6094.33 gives 0.010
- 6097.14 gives -0.014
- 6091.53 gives 0.054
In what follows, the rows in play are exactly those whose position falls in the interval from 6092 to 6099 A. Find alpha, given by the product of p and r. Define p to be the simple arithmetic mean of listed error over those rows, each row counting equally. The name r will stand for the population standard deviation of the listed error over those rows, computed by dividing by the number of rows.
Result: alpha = 0.0055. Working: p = 0.208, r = 0.03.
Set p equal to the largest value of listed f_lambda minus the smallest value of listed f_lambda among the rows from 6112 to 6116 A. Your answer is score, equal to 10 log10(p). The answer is -6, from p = 0.2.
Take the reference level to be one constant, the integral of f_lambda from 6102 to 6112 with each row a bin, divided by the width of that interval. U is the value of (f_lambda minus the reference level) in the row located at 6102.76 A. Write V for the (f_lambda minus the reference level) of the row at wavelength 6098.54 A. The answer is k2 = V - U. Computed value 0.19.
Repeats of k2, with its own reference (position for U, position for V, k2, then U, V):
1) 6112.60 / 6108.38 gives 0.40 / -0.021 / 0.38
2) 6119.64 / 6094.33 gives 0.11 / 0.069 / 0.18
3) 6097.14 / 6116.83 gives 0.05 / 0.139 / 0.19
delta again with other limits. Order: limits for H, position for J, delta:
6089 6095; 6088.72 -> 3.60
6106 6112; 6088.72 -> 3.50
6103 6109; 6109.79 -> 3.45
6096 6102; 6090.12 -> 3.55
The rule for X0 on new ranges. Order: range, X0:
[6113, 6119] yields 0.12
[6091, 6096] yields 0.06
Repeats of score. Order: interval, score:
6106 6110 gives -1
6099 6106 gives 0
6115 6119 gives -9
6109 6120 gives -3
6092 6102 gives 0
